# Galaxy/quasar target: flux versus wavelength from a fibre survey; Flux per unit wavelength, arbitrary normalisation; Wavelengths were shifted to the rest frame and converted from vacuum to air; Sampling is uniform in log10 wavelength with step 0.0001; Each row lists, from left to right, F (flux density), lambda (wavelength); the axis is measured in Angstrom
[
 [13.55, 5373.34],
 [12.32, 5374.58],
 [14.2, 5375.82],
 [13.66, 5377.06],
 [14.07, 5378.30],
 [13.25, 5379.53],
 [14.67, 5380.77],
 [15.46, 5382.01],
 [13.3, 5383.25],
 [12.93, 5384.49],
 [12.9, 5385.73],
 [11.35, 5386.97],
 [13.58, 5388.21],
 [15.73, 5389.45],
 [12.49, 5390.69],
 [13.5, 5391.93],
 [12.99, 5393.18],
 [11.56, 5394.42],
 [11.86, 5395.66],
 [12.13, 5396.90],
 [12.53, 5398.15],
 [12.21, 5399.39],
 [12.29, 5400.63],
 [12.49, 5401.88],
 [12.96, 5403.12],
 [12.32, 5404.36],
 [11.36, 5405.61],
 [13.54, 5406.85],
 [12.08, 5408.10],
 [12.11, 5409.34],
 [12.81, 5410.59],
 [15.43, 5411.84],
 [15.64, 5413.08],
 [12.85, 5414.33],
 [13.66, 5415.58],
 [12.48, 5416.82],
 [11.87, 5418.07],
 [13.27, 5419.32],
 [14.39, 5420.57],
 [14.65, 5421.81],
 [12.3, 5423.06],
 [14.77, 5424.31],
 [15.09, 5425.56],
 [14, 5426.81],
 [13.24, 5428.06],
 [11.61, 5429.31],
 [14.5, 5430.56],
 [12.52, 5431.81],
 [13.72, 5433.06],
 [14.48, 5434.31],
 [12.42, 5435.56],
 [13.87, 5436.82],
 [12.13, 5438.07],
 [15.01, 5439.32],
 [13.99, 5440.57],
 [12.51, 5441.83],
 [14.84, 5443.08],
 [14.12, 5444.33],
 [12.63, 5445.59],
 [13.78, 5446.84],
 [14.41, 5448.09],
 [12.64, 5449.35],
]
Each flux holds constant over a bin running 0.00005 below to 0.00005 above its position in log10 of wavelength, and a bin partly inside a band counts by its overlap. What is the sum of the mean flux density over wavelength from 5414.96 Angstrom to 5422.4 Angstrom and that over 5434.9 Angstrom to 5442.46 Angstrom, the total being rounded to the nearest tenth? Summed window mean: 26.7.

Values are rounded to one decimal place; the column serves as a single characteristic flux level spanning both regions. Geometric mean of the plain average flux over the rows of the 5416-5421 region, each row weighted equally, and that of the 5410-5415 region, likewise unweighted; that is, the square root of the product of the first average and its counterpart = 13.6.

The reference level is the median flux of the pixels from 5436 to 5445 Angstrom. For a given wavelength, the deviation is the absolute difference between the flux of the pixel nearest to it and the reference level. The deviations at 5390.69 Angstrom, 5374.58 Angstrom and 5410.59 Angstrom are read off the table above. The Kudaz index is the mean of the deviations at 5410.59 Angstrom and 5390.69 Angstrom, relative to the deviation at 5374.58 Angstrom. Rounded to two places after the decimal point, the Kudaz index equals 0.80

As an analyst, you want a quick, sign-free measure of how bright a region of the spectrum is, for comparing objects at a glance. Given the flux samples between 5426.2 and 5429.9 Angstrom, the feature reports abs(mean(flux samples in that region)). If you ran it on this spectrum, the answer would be 13.0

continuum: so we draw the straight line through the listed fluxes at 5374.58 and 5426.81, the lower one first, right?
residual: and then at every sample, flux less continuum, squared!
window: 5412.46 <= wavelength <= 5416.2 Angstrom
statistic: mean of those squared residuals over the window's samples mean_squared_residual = 1.6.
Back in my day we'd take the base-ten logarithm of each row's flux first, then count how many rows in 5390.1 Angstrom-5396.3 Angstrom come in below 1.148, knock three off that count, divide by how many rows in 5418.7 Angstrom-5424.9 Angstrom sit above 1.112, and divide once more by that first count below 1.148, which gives 0.100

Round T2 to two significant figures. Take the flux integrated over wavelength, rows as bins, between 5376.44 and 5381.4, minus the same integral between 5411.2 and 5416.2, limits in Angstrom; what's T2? -2.9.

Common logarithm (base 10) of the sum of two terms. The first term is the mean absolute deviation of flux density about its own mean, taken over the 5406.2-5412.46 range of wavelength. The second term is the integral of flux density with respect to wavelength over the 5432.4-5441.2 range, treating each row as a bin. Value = 2.08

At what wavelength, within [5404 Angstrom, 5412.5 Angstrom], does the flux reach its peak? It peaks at 5411.84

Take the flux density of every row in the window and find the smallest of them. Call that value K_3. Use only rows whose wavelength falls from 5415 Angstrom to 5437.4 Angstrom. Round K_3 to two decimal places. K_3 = 11.61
